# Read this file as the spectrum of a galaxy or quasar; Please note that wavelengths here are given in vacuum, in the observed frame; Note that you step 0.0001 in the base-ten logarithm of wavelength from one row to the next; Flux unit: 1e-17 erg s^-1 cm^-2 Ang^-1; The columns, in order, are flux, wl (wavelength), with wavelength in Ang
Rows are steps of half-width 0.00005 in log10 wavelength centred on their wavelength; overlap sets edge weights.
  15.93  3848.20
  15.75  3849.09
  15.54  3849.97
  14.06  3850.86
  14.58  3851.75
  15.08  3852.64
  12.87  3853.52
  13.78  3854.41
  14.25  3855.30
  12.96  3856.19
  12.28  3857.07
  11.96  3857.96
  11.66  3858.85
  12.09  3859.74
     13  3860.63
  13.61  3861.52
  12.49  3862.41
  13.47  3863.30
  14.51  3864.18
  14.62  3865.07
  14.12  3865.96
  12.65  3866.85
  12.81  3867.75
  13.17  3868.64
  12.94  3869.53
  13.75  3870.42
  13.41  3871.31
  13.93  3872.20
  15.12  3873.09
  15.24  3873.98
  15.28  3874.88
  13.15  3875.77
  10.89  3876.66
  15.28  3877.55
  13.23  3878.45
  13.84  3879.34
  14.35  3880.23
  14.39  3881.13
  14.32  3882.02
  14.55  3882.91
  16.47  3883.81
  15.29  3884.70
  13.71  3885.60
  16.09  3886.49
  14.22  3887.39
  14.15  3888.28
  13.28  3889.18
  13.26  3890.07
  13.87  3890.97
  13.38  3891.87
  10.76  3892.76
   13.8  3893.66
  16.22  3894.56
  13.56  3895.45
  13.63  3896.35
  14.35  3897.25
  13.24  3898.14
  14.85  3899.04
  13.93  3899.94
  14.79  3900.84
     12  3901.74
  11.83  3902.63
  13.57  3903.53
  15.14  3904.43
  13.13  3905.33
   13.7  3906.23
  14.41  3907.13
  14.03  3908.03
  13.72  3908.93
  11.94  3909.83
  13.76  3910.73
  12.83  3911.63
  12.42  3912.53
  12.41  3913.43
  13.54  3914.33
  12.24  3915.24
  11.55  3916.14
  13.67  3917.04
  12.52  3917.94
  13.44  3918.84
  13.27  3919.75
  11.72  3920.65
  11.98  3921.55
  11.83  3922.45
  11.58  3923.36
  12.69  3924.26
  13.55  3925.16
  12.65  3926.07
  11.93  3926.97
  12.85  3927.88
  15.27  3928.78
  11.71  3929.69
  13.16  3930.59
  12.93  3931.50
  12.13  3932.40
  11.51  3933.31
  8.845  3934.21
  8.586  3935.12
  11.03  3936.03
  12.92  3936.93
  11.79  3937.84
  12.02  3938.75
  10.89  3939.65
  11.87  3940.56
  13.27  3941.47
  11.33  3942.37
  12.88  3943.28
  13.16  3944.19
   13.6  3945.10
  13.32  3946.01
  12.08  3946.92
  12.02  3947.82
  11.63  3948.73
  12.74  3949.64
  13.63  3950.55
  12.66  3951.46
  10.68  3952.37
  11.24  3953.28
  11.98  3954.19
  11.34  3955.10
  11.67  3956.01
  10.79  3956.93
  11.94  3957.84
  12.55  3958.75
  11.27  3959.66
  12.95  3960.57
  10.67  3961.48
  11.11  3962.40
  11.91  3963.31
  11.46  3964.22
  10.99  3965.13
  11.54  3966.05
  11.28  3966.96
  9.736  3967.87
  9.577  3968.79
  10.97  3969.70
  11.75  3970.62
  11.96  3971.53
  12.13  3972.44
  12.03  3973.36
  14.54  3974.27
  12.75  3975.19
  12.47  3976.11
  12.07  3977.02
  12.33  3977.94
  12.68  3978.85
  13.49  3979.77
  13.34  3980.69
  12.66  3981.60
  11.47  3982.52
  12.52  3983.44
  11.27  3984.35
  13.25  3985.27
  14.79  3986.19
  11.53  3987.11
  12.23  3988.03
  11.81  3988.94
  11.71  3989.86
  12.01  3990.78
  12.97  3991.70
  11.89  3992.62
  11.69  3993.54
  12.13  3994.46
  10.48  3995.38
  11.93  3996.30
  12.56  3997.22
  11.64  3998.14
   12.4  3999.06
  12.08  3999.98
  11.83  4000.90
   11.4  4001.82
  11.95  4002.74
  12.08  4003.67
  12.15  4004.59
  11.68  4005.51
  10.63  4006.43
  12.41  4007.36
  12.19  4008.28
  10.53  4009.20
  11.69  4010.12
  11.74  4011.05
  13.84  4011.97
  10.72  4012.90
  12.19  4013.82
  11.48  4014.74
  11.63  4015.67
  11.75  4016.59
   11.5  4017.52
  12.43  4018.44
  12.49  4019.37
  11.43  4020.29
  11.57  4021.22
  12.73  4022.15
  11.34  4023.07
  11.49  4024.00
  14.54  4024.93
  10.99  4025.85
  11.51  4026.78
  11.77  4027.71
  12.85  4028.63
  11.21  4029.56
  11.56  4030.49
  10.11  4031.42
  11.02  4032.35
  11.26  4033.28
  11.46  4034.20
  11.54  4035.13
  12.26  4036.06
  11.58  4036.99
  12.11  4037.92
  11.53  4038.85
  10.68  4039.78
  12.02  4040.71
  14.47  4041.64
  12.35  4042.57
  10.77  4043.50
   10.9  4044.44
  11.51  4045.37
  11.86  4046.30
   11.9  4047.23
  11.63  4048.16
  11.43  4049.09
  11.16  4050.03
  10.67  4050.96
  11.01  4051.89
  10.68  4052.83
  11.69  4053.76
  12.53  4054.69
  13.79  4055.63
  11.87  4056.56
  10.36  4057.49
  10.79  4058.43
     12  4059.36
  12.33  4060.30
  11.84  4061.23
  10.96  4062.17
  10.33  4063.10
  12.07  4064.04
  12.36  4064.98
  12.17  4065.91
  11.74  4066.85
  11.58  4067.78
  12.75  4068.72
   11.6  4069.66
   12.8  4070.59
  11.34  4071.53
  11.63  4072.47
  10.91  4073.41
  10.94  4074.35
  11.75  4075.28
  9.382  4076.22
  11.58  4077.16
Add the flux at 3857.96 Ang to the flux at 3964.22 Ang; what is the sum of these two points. 23.4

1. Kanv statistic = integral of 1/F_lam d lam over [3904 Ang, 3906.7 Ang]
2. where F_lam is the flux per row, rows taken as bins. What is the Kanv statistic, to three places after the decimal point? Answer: 0.194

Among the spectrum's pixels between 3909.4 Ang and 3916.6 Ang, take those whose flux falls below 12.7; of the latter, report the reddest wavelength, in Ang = 3916.14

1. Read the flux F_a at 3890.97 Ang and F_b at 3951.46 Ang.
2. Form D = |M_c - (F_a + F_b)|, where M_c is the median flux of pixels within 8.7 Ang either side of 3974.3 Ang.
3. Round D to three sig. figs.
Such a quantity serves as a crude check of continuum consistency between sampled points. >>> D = 14.5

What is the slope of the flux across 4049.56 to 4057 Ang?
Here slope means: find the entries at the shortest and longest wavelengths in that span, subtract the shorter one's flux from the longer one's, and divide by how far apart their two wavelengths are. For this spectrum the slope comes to 0.11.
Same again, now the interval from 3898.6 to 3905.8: -0.27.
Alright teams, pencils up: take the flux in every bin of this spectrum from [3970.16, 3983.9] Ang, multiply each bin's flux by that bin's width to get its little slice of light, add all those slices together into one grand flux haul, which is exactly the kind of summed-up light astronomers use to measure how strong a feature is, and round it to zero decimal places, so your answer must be 172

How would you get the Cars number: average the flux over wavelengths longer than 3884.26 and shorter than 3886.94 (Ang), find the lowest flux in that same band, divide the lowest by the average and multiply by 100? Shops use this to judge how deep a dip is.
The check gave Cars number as 91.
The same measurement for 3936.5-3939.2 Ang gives 96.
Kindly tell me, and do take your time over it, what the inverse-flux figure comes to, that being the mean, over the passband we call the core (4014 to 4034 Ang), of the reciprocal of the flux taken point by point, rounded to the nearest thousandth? 0.086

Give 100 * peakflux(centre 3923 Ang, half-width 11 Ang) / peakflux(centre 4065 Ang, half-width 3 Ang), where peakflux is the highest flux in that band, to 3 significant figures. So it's 124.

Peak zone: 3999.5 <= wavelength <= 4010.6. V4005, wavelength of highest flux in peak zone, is 4007.36 Ang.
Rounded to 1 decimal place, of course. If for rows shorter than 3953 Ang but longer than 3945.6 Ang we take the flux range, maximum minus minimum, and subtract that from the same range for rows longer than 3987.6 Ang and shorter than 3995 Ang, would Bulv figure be -1.7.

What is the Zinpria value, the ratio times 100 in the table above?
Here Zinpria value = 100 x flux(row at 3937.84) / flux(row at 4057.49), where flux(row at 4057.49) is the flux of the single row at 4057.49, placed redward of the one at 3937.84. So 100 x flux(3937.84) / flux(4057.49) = 114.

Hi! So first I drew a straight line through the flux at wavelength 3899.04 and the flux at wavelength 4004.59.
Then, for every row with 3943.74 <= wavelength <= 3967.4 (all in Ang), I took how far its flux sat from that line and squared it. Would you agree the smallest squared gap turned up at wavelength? 3945.10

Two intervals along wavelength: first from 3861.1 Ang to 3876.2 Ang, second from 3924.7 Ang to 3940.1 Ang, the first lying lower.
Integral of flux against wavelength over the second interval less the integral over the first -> -24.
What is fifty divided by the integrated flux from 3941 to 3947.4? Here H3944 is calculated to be 0.61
